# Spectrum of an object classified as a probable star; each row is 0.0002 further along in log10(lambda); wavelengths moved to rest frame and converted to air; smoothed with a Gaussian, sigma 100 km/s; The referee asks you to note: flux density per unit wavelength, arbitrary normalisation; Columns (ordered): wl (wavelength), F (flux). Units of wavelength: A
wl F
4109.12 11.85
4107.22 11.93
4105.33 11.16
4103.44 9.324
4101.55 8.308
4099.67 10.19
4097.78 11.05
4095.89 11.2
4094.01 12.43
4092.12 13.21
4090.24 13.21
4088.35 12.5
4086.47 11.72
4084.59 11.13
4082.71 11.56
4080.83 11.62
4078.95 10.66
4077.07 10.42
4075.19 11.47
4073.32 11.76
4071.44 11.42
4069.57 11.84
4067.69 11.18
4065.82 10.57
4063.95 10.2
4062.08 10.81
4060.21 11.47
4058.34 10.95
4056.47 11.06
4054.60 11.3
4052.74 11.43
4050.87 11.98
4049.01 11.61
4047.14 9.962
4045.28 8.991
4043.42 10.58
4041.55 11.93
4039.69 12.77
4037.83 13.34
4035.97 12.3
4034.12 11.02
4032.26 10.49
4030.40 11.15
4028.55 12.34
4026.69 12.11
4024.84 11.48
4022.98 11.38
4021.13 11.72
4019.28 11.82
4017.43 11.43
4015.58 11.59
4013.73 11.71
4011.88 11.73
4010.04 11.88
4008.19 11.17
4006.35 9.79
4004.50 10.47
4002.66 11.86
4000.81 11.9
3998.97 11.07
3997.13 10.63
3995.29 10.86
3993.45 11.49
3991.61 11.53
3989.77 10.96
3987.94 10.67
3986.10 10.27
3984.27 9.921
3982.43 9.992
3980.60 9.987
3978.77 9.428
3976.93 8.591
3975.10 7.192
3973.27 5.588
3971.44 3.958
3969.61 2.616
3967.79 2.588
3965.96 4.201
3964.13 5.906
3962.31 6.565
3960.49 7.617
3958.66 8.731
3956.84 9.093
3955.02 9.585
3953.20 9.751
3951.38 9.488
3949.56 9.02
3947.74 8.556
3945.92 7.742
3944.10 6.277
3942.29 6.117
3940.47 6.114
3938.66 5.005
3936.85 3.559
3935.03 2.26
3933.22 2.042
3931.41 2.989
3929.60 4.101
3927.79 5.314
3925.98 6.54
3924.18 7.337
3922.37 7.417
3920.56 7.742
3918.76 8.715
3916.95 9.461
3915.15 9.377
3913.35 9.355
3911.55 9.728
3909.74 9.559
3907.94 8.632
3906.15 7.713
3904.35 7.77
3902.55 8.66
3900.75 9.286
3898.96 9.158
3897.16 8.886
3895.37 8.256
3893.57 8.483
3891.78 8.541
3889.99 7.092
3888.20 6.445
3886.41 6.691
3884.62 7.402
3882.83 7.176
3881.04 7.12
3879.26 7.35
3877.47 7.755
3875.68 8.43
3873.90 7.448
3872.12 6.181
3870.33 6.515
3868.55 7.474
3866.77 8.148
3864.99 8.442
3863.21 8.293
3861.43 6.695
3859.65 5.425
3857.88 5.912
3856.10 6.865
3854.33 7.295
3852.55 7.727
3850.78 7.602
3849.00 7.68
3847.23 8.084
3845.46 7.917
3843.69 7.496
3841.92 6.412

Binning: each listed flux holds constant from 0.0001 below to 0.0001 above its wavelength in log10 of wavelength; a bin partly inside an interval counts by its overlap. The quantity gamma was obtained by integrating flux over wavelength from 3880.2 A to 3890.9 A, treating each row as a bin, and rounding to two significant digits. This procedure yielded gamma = 75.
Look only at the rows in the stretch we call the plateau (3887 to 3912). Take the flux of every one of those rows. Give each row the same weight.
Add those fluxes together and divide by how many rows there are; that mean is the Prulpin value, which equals 8.4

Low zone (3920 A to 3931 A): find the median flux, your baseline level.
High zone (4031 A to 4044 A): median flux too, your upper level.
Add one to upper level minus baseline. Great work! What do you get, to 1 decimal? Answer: 6.0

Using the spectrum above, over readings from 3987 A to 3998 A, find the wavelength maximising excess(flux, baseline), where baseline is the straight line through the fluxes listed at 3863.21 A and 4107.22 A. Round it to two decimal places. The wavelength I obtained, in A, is 3991.61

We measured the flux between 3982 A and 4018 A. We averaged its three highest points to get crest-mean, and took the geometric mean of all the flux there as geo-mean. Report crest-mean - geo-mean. 0.85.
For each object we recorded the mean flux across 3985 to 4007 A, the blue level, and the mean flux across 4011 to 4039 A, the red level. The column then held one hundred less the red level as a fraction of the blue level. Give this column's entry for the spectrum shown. 98.9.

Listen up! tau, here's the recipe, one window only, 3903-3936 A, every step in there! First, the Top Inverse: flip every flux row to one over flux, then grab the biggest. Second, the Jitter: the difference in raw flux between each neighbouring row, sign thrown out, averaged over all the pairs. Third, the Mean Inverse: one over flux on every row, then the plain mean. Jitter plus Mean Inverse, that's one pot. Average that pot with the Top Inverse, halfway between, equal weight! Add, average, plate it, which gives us 0.64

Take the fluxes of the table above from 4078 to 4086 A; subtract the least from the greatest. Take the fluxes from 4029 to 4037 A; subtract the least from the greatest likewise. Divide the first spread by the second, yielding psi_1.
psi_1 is 0.53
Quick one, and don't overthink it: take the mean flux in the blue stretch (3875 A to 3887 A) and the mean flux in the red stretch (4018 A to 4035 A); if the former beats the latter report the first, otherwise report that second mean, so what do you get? 11.5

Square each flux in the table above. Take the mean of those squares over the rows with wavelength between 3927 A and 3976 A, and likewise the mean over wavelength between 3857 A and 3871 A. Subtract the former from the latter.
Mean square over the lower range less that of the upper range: 10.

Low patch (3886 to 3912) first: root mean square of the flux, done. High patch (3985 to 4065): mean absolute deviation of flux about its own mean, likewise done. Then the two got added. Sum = 9.0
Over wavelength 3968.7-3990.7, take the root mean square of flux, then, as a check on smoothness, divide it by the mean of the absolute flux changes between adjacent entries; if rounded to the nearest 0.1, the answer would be 11.3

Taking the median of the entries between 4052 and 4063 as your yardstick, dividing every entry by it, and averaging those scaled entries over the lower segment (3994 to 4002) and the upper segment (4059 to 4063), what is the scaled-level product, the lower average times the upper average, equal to 0.99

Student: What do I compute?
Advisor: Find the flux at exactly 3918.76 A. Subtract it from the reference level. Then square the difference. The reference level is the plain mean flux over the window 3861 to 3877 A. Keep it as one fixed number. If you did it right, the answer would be 1.4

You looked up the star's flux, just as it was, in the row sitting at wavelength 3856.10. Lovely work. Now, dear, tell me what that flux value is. 6.865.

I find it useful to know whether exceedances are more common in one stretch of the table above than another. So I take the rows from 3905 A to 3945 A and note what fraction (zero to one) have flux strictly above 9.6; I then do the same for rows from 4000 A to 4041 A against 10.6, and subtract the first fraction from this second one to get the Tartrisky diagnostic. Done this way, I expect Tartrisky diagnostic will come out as 0.8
